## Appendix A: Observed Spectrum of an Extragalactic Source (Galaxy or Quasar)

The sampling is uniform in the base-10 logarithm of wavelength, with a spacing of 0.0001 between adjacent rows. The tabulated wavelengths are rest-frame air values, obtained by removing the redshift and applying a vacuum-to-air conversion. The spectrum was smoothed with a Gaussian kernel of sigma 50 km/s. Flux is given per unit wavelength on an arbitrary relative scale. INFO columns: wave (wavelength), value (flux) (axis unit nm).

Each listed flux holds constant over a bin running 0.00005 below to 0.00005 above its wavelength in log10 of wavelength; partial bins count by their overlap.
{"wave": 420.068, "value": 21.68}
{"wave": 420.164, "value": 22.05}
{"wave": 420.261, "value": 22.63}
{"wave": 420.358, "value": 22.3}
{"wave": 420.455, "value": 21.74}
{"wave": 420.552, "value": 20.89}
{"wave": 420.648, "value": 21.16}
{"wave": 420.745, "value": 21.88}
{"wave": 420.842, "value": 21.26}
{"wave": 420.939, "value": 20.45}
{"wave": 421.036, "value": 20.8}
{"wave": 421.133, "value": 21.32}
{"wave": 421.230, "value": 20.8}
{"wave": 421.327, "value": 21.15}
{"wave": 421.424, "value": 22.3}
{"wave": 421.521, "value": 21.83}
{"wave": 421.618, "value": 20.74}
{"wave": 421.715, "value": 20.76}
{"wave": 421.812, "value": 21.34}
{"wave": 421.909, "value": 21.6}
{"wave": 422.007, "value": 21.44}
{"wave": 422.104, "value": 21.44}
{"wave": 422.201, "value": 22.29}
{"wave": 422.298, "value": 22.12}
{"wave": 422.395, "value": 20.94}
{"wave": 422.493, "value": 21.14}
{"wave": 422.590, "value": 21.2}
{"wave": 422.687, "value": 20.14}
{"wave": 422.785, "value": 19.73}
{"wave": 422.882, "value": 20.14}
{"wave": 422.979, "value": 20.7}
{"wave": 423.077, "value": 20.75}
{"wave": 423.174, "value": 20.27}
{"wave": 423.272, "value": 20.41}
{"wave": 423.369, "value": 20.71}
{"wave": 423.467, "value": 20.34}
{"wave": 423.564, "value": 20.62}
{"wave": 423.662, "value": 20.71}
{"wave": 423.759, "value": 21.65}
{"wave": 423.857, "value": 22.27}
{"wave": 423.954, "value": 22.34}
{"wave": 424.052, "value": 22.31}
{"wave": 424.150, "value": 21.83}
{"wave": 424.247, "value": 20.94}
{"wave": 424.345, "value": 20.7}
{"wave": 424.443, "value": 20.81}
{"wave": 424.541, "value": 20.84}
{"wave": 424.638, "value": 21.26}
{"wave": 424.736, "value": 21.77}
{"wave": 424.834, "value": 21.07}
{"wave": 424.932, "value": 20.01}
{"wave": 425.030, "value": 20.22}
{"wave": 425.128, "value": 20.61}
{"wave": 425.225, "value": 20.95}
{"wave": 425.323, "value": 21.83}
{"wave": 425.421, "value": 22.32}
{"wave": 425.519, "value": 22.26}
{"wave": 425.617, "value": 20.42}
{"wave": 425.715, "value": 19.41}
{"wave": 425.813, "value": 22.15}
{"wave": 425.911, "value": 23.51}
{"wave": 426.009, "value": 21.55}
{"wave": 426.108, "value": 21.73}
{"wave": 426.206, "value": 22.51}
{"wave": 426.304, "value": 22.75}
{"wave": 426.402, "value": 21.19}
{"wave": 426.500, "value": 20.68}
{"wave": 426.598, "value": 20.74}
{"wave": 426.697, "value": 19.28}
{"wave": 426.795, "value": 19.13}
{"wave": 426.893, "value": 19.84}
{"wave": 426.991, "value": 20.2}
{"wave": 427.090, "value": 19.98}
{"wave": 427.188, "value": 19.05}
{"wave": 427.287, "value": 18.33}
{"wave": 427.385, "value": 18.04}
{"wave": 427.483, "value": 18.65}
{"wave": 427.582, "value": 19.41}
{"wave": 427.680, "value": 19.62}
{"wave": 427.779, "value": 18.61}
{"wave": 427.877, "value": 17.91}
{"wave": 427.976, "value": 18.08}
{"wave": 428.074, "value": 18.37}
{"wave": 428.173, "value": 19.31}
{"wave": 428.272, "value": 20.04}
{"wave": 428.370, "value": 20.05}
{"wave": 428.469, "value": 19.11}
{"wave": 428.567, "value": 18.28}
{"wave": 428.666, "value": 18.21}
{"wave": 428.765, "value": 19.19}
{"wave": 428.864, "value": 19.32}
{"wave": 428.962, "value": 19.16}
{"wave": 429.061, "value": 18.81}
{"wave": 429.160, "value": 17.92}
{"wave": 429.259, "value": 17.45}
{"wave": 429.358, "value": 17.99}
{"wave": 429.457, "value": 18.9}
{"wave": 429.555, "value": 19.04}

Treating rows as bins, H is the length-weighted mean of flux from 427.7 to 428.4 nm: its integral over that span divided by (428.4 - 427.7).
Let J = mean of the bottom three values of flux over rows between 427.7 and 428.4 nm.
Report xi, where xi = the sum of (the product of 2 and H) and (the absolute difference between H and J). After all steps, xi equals 39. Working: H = 19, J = 18.1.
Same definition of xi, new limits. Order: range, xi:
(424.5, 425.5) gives 43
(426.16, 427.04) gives 43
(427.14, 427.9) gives 38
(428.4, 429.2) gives 38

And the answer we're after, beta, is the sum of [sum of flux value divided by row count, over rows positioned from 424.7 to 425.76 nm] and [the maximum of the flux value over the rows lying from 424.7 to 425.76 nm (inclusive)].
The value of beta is 43.3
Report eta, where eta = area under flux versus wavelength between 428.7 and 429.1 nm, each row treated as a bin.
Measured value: 7.6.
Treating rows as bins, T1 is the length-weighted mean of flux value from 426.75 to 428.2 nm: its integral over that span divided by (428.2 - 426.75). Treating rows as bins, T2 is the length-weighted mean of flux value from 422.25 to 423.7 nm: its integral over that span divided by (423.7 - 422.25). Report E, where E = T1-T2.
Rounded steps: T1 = 19.0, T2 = 20.7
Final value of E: -1.7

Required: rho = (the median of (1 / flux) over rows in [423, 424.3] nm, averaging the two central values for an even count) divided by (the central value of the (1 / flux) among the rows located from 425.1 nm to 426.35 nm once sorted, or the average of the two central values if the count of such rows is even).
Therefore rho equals 1.05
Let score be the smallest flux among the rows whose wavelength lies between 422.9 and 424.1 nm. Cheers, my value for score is 20.27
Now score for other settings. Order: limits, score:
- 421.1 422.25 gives 20.74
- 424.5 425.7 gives 20.01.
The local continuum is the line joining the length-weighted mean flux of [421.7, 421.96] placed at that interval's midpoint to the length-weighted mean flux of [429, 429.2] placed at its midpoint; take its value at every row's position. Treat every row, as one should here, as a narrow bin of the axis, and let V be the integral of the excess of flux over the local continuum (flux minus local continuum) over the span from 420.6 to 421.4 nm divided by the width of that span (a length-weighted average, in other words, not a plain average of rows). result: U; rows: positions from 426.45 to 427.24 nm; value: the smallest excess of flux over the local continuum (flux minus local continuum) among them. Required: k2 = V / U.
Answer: 2.6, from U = -0.2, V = -0.4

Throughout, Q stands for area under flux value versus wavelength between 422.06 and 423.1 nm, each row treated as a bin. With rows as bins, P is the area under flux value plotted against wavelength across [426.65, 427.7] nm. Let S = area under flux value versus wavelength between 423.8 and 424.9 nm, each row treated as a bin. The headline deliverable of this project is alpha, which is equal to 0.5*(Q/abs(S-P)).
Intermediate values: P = 20.2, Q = 21.8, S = 23.6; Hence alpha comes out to 3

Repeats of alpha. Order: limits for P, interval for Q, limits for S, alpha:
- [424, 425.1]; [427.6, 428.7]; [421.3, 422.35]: 20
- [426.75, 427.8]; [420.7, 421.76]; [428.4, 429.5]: 37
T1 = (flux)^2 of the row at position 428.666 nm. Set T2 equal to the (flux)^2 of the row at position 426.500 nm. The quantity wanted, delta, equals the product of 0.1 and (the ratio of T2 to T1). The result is 0.129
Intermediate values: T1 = 332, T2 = 428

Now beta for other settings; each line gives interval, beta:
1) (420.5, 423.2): 43.4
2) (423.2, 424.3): 43.6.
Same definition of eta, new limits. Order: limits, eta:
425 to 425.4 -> 8.4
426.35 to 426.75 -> 8.2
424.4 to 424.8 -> 8.5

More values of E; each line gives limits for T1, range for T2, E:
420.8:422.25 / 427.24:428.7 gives 2.5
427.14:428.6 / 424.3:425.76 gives -2.1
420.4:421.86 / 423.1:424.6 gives 0.1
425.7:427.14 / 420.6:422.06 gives -0.2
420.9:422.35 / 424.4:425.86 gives 0.3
